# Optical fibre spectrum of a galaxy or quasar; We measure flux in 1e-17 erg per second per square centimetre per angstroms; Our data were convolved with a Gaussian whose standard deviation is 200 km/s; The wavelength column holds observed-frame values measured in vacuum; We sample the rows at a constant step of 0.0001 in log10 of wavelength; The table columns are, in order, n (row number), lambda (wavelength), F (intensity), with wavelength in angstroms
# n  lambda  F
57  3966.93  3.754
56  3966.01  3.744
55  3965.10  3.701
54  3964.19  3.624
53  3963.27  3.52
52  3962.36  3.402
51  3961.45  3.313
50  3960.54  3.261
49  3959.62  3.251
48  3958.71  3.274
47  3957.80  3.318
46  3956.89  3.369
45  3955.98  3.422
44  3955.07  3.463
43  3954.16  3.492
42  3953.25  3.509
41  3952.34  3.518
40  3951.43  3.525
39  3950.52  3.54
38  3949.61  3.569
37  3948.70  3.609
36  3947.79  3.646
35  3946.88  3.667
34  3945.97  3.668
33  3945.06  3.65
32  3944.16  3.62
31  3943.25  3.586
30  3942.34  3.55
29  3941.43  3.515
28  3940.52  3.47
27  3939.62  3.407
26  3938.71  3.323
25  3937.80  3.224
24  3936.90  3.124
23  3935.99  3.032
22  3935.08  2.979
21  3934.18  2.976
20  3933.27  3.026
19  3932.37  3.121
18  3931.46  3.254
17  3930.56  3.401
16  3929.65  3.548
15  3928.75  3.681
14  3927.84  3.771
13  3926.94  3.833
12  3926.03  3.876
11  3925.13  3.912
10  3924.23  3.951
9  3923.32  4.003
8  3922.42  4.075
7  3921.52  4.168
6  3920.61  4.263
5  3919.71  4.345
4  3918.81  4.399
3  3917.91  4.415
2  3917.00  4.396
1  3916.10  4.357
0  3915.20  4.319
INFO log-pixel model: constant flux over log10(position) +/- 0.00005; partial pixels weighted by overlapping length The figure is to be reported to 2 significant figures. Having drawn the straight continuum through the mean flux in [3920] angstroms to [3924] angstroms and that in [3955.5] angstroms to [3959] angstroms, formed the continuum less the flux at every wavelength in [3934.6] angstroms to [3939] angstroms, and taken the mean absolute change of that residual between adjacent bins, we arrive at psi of 0.11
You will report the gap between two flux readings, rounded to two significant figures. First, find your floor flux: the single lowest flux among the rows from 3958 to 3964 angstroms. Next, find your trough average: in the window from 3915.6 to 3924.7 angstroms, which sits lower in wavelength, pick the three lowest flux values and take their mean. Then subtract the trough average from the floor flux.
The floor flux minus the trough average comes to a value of -0.76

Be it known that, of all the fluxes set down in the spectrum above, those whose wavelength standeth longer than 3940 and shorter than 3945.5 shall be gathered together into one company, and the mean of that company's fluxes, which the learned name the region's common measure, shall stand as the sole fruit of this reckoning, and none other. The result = 3.57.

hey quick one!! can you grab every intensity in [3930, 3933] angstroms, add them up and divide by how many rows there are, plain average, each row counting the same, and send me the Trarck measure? 3.26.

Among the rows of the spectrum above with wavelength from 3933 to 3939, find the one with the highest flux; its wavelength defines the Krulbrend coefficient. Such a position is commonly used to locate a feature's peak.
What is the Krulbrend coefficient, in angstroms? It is 3938.71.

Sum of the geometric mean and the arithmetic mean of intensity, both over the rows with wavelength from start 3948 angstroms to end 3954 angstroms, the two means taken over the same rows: 7.09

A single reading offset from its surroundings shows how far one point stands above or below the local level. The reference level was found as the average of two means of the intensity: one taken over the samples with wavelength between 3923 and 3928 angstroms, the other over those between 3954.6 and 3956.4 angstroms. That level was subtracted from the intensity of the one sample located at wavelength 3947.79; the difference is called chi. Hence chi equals -0.02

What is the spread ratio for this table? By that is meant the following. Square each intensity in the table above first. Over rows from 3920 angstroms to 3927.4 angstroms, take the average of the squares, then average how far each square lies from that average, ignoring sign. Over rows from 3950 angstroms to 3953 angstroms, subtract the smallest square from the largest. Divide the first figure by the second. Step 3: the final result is 6.2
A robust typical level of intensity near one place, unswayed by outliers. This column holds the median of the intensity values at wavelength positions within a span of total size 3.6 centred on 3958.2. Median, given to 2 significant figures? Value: 3.3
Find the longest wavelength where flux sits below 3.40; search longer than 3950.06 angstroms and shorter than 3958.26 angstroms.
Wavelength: 3957.80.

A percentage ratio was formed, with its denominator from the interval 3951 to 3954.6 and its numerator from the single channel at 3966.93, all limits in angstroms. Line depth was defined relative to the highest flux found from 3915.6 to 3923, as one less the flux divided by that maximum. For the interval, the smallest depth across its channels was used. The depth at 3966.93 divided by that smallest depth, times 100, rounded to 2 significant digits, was 74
